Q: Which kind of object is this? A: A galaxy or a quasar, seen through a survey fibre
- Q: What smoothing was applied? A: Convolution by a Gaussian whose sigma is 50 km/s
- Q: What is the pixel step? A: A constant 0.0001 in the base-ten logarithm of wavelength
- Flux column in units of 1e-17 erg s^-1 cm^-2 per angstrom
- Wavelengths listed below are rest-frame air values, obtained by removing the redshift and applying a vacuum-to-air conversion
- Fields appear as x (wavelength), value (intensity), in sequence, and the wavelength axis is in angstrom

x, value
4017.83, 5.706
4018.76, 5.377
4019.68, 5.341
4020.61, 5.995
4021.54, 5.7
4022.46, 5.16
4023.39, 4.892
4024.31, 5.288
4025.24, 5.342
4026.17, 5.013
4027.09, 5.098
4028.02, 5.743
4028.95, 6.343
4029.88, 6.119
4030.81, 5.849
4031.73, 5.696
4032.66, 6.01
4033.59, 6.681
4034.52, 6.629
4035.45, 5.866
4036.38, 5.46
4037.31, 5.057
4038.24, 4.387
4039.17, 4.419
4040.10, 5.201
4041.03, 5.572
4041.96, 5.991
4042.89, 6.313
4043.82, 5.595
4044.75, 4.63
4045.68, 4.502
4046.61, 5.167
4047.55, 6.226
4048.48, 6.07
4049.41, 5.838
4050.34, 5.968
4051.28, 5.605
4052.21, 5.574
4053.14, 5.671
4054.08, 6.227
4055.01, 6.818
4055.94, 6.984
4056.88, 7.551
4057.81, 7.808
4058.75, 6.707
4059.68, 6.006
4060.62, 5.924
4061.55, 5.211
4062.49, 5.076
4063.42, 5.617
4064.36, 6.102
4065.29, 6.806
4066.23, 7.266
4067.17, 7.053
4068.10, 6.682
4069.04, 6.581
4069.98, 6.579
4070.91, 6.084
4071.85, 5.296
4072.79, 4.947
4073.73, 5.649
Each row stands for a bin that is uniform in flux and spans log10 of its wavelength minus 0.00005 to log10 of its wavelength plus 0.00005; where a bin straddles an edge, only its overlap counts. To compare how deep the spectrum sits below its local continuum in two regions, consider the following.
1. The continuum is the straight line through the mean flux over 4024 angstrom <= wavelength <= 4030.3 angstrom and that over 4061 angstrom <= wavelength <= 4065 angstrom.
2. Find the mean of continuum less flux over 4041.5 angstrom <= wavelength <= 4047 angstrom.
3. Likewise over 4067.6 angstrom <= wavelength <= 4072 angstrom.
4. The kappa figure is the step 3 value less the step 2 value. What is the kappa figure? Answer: -0.9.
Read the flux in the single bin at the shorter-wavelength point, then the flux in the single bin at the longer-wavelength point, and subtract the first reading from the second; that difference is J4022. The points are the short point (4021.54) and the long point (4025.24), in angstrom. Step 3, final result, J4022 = -0.36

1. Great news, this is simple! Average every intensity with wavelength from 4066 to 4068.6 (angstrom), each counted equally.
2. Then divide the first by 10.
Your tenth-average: 0.70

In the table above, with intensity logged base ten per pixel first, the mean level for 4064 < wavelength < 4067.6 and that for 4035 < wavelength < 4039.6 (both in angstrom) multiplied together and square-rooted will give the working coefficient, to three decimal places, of 0.763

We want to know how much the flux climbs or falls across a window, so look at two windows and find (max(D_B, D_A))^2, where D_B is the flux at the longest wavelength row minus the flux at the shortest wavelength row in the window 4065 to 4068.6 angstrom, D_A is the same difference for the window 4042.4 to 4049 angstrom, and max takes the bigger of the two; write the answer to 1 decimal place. 0.0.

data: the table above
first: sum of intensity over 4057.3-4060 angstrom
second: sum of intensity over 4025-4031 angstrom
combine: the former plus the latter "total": 60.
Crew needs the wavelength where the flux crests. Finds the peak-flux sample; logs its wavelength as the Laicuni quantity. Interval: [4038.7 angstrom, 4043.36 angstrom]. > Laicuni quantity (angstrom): 4042.89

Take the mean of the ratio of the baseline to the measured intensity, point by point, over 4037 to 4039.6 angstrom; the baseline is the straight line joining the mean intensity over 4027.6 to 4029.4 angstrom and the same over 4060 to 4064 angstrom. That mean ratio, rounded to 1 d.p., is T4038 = 1.3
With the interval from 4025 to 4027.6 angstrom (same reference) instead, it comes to 1.2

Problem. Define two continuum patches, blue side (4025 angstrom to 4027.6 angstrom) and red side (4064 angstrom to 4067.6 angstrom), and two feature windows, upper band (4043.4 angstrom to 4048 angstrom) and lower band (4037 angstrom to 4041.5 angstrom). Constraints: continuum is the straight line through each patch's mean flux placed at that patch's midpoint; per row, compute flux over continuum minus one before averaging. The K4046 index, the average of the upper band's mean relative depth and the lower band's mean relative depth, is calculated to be -0.13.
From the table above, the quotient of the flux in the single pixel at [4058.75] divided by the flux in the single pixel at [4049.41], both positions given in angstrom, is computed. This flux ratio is 1.15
